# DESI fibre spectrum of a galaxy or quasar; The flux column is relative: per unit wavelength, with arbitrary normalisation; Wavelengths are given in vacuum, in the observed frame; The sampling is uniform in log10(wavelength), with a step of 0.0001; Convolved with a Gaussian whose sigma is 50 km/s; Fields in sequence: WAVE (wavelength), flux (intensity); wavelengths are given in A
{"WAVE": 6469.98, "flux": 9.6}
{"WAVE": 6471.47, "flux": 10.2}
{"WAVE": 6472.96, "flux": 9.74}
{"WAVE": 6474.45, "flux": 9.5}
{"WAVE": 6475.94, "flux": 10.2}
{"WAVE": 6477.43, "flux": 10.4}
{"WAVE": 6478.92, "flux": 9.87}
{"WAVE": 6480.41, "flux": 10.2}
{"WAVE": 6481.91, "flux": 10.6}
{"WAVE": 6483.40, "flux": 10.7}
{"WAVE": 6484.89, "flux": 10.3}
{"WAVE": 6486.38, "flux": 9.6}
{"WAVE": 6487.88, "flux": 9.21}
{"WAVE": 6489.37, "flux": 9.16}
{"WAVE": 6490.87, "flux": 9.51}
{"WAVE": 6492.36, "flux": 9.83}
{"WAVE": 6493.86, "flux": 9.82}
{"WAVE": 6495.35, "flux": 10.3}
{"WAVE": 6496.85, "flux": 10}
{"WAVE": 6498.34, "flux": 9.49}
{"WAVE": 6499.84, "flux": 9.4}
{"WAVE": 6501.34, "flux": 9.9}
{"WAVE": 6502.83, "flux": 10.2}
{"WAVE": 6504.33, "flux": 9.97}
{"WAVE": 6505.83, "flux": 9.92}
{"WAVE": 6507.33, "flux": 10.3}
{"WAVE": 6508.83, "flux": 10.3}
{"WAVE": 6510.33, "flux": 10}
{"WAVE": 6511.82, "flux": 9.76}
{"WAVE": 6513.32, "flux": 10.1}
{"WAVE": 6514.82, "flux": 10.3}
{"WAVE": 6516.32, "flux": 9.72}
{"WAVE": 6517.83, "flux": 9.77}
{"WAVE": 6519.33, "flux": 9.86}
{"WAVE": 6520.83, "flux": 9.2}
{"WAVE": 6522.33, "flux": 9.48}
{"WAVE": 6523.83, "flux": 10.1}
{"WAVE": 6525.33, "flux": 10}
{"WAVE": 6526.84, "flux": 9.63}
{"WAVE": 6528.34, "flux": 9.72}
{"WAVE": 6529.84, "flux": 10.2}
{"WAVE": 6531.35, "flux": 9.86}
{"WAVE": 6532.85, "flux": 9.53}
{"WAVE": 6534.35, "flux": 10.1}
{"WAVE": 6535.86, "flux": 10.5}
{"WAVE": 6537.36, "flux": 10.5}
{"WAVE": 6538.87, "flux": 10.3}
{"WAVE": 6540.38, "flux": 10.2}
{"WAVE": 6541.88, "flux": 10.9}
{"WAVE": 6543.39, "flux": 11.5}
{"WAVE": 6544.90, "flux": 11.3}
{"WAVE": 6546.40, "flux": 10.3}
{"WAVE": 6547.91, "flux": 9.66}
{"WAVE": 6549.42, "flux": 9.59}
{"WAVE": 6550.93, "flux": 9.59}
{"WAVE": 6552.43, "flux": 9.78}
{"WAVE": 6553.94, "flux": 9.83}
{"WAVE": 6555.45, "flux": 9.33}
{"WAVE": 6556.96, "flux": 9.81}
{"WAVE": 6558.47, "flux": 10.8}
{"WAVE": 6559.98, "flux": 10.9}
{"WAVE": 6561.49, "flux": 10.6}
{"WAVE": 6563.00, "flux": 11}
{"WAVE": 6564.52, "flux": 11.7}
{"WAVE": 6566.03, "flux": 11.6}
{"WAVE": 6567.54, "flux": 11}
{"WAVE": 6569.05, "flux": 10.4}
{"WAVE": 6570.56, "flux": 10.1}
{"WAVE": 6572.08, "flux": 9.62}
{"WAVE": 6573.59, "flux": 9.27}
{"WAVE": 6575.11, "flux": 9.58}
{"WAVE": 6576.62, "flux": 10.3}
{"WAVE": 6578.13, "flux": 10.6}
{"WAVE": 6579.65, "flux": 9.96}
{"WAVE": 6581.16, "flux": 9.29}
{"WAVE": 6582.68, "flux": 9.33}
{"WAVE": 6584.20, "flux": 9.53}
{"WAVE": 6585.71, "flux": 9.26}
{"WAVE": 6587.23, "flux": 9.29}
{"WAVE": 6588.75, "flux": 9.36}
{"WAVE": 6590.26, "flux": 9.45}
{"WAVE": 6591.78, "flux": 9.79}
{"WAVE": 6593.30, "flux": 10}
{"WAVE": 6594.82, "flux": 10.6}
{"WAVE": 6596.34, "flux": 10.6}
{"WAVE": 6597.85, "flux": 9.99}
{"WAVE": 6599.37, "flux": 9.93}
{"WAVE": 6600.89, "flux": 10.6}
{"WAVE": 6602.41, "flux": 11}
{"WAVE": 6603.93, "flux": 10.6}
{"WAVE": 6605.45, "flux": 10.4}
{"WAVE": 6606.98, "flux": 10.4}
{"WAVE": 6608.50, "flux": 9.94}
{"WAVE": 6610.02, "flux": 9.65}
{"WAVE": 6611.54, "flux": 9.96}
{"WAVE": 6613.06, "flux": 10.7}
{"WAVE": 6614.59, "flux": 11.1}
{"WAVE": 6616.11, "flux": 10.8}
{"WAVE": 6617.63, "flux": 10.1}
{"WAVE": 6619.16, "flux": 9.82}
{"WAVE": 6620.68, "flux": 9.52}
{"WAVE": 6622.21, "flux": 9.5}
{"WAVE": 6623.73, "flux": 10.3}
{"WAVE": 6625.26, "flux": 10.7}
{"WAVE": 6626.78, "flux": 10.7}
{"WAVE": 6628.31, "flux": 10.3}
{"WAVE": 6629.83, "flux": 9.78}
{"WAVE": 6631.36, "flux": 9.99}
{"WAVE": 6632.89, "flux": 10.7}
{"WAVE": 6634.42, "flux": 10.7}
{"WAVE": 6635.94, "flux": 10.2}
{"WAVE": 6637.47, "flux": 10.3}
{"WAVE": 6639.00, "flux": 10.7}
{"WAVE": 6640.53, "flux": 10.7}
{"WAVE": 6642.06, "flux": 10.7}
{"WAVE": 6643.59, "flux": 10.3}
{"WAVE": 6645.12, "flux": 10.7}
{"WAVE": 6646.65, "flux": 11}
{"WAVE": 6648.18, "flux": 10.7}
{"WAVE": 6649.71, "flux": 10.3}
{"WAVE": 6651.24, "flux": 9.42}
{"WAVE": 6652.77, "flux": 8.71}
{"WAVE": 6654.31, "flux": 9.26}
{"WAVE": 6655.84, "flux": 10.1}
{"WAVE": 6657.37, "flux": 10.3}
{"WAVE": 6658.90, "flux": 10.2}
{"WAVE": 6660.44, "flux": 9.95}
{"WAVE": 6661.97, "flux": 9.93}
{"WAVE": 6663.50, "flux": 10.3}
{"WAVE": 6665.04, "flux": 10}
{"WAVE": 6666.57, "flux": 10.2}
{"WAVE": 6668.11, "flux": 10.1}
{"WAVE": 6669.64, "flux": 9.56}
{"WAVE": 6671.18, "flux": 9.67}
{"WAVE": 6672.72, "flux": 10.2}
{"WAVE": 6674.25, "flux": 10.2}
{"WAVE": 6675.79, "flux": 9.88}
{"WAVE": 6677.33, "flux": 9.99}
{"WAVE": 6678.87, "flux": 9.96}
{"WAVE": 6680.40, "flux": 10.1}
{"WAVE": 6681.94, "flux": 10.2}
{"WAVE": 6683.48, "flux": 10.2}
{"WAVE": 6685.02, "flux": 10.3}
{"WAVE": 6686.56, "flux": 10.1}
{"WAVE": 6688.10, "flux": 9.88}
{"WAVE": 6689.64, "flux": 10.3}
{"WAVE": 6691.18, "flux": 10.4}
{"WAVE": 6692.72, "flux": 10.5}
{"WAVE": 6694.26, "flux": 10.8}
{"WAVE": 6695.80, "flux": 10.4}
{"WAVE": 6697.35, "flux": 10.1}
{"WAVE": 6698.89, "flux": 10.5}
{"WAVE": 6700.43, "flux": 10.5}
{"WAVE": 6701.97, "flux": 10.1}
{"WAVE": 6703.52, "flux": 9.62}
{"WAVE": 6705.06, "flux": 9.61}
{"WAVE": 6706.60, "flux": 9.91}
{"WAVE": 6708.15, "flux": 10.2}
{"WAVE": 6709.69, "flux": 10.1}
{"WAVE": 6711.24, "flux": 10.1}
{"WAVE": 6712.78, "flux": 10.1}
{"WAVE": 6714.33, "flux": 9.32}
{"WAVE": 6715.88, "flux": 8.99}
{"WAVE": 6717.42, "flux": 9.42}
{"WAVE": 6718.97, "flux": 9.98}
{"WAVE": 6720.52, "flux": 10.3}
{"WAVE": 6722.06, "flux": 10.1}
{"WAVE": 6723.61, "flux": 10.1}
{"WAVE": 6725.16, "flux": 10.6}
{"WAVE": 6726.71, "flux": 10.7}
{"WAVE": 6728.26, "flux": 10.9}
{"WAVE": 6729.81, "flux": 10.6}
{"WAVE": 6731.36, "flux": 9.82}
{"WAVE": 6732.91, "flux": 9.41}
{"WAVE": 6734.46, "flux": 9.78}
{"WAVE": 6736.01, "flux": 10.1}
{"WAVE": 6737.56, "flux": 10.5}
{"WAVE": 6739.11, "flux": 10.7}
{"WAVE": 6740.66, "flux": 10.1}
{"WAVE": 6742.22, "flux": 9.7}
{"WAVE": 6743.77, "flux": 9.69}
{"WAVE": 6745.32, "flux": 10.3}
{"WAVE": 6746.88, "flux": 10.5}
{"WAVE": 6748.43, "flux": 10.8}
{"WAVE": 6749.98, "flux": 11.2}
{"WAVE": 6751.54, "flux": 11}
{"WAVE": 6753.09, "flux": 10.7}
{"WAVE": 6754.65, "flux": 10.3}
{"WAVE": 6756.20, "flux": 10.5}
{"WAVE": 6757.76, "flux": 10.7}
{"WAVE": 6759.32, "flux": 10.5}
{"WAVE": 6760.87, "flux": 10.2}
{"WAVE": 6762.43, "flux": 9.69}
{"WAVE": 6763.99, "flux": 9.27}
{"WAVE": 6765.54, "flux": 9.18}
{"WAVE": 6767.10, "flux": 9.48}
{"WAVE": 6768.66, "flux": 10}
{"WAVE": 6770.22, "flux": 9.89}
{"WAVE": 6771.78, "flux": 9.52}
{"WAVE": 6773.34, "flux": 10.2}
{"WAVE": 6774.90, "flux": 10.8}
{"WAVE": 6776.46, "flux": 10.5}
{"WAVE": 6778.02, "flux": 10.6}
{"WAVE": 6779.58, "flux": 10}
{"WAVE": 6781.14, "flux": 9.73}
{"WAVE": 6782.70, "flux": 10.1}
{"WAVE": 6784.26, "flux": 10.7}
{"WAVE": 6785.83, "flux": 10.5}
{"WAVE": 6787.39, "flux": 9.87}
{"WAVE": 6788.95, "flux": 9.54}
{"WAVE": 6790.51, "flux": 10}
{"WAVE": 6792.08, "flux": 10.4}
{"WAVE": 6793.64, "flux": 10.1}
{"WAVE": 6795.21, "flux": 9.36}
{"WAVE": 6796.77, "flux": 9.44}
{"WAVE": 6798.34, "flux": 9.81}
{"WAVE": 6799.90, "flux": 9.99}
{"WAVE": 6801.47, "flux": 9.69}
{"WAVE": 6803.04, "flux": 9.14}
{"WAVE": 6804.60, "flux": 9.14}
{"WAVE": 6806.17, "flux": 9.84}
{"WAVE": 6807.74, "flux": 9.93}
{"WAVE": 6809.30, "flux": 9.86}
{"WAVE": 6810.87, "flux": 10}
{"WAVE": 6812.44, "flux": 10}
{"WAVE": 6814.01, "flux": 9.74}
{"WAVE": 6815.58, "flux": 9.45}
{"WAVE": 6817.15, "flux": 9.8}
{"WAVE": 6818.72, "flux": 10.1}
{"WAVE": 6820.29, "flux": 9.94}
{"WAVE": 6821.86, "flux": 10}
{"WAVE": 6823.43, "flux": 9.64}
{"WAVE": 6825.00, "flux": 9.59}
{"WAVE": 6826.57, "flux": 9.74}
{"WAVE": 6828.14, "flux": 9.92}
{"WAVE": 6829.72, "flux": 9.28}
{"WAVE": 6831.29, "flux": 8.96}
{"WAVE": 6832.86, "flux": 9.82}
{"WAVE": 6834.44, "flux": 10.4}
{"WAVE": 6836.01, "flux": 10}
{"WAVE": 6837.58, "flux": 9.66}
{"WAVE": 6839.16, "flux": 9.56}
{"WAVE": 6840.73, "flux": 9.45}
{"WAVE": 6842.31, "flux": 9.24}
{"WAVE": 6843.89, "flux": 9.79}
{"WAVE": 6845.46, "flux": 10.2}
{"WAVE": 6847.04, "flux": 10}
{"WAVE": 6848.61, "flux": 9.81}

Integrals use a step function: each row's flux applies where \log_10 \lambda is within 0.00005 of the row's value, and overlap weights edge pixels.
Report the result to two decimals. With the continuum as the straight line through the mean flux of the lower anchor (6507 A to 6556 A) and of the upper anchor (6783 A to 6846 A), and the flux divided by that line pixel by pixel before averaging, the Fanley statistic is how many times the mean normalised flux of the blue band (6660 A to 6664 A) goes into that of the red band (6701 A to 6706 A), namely 0.98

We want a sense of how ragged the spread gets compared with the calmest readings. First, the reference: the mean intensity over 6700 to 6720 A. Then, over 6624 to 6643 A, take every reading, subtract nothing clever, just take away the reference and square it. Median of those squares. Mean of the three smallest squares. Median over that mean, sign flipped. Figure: -14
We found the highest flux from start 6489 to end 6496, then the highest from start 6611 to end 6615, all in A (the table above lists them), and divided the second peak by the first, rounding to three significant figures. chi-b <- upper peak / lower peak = 1.08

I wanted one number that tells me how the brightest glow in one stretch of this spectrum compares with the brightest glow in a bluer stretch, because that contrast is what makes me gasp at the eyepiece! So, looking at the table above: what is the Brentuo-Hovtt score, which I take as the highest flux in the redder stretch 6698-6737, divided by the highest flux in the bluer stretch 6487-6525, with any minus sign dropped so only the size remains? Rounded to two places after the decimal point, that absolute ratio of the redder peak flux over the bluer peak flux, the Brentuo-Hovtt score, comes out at 1.06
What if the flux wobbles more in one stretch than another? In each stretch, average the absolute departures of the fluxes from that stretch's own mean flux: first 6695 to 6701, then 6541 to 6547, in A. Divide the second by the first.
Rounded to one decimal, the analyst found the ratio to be 2.9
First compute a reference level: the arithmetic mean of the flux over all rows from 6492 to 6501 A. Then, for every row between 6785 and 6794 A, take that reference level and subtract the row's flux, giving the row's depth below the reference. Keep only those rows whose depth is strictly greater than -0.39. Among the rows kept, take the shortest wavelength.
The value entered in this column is 6787.39 A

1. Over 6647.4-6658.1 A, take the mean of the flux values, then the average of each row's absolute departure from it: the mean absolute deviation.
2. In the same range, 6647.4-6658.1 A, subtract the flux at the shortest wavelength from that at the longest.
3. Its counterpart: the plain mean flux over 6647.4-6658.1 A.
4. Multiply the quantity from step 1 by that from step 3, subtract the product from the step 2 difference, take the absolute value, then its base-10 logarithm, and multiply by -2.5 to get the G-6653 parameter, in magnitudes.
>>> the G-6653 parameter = -1.99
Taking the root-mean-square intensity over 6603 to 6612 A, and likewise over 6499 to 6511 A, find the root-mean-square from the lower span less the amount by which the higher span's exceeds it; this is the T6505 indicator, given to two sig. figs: 9.8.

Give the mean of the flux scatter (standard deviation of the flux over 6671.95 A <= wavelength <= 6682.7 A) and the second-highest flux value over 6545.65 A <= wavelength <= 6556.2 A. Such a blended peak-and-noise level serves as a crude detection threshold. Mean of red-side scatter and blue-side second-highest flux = 5.0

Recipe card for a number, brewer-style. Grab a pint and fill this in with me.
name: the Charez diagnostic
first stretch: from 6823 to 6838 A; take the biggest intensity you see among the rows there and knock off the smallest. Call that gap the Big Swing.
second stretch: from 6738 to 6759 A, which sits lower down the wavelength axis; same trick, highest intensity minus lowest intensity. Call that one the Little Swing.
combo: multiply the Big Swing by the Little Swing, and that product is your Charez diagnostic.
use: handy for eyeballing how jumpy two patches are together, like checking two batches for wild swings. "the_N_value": 2.2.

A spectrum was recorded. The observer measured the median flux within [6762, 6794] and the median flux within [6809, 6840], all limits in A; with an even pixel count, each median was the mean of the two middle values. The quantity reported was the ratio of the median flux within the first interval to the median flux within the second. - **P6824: 1.02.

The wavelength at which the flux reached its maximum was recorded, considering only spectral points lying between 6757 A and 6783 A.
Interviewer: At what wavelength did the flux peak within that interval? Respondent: 6774.90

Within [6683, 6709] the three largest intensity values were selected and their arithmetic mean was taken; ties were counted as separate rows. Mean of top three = 10.6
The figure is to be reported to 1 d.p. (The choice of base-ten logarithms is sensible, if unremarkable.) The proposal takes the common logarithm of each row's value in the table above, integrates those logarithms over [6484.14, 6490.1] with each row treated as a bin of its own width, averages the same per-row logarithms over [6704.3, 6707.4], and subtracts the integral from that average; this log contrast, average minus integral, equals -4.9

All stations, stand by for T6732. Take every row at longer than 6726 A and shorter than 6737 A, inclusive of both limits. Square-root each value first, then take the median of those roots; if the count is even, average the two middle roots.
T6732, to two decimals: 3.18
